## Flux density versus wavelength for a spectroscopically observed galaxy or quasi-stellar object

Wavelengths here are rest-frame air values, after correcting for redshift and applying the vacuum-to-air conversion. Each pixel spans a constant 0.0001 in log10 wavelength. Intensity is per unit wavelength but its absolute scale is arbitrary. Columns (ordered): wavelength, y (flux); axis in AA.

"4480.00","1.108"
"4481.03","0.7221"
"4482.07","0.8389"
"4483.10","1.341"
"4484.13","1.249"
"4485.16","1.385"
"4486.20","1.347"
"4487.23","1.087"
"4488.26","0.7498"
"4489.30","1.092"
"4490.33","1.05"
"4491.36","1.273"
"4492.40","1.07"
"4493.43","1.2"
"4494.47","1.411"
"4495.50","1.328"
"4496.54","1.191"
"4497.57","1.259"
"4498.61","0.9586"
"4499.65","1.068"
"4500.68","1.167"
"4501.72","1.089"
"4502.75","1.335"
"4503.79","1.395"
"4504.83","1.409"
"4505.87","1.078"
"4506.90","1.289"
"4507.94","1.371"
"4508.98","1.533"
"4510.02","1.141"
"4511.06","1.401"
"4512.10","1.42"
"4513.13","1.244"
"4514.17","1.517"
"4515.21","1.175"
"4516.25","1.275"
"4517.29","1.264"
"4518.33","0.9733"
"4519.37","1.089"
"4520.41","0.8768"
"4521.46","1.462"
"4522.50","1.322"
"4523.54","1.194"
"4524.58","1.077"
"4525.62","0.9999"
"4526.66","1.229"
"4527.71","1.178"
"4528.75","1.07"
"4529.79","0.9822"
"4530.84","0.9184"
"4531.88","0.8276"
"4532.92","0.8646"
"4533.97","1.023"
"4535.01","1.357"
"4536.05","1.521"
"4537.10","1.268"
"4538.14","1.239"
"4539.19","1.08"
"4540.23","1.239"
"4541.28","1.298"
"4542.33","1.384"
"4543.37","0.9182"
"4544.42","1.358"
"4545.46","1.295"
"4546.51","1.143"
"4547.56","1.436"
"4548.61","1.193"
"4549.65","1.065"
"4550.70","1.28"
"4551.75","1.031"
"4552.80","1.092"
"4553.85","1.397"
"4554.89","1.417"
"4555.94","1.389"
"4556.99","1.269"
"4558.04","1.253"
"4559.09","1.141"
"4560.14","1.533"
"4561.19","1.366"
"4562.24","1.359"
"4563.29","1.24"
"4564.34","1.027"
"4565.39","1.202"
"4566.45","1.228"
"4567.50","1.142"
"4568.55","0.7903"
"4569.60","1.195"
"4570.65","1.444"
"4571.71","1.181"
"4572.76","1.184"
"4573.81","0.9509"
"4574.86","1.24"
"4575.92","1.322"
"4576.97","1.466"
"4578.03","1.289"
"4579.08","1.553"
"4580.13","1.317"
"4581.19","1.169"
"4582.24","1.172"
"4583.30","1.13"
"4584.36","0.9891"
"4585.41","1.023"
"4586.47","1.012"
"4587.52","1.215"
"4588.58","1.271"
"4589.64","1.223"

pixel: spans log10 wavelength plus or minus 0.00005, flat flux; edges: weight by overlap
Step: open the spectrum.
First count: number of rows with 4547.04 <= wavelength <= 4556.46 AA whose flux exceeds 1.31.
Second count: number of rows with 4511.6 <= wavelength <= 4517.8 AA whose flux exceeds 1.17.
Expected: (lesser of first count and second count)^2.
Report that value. 16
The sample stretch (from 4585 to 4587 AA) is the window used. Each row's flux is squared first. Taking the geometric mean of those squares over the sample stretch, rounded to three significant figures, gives 1.04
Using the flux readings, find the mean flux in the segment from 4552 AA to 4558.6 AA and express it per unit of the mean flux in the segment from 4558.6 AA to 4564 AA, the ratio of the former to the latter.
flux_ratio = 0.98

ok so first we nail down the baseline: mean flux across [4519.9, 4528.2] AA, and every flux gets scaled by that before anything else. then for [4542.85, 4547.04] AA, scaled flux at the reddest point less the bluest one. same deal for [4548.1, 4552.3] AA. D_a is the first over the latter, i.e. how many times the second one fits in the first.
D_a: -1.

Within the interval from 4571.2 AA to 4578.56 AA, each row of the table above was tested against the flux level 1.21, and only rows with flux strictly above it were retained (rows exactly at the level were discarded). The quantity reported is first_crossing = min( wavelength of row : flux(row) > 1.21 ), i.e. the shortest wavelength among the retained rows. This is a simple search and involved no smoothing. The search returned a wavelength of 4574.86 AA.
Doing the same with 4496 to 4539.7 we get 4497.57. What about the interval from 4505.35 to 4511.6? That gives 4506.90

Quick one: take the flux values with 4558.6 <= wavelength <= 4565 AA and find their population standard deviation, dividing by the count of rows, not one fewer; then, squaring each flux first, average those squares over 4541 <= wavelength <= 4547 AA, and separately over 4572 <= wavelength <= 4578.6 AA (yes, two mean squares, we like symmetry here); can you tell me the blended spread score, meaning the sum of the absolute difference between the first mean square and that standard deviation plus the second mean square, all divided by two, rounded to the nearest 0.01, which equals 1.47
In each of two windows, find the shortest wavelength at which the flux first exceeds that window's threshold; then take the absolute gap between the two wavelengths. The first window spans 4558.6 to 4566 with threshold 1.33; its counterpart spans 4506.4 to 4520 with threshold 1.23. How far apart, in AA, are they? 53.2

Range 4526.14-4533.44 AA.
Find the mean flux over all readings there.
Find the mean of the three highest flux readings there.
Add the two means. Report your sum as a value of 2.17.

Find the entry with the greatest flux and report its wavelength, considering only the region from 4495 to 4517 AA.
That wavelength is 4508.98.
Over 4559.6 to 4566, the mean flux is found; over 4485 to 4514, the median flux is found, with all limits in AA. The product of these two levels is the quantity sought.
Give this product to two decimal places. 1.61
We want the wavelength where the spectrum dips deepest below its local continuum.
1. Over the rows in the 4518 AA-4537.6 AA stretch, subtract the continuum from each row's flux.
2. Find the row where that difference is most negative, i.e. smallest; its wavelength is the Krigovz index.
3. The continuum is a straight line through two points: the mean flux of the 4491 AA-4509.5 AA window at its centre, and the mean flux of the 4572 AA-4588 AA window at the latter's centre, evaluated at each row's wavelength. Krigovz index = 4531.88 AA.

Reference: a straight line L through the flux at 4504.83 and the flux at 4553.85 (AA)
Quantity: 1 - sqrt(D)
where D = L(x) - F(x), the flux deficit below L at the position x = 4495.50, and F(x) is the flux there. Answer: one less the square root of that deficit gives 0.71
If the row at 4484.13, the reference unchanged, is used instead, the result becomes 0.59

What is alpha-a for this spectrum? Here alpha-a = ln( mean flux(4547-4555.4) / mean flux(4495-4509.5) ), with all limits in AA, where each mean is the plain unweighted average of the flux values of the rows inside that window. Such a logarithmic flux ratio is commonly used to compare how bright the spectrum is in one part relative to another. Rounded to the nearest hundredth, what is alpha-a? -0.01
